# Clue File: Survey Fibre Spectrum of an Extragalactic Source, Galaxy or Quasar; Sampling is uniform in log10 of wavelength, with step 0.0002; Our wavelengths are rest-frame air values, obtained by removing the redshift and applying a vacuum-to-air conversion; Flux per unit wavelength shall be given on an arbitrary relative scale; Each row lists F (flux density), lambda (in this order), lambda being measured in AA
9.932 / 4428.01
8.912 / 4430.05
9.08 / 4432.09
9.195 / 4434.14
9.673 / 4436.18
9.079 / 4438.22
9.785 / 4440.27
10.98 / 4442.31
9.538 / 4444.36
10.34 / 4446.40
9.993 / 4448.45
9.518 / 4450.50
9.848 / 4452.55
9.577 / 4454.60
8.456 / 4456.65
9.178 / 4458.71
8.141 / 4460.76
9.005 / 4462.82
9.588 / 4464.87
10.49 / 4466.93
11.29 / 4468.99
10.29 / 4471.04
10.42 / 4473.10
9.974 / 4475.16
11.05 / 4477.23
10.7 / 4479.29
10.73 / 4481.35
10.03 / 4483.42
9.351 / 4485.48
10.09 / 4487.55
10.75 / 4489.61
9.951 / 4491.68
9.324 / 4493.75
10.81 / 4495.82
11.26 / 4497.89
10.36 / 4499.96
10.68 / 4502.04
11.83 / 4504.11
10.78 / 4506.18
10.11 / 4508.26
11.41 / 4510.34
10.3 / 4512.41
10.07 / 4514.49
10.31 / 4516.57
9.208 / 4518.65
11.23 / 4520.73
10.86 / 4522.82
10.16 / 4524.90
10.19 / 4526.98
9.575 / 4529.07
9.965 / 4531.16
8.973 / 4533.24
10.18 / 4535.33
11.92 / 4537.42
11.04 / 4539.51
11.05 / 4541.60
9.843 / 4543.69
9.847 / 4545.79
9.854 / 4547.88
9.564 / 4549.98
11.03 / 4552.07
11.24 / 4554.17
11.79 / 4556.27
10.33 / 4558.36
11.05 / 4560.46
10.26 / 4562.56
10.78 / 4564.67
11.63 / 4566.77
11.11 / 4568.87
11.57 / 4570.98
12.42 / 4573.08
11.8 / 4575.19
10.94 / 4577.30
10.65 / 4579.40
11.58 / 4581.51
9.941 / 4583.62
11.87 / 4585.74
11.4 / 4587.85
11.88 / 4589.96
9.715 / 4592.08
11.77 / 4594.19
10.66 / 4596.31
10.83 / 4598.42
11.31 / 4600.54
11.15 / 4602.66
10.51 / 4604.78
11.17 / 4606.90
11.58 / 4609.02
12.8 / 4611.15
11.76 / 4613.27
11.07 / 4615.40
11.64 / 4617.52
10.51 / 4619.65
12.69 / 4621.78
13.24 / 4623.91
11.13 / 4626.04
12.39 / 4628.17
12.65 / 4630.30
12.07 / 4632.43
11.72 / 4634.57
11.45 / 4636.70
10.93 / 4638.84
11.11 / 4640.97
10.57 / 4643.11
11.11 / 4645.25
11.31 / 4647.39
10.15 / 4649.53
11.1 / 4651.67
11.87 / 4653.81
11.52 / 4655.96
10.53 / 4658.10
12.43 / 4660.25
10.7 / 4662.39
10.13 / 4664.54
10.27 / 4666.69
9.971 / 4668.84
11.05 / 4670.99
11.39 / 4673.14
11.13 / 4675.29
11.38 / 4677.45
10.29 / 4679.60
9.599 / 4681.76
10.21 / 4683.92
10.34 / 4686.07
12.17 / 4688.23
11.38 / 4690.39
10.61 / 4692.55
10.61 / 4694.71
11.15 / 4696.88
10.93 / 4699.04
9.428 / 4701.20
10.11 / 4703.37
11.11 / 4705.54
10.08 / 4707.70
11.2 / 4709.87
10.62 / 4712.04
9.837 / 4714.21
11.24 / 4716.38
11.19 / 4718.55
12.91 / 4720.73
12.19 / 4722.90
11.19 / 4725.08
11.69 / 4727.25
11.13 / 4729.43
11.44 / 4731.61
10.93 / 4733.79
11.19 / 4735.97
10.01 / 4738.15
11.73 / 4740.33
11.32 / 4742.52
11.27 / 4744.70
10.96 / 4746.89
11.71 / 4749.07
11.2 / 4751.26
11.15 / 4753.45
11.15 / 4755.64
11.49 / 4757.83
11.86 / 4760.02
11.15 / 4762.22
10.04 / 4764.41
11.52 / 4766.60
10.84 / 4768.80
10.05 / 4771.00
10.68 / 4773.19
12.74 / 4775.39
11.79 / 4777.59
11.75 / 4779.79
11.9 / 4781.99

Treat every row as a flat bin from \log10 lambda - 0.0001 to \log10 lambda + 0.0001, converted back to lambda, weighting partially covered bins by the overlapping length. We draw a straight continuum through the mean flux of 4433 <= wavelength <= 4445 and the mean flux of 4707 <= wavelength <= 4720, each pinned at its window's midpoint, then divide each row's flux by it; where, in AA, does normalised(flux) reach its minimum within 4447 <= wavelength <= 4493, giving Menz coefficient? 4460.76 AA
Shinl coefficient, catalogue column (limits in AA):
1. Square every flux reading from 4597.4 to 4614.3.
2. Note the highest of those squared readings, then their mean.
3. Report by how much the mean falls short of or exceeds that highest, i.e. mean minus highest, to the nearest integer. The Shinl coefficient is -34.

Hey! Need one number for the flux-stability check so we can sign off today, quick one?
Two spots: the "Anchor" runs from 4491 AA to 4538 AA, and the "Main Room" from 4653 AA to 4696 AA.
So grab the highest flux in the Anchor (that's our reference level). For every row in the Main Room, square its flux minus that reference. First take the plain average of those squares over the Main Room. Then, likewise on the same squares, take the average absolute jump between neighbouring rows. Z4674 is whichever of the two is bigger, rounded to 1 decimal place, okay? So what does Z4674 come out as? 1.6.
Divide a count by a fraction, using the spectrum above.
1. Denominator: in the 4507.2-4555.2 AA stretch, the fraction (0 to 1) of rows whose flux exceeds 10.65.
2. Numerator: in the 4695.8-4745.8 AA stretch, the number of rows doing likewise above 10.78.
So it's 49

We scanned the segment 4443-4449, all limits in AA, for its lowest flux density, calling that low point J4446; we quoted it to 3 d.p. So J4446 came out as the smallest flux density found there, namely 9.538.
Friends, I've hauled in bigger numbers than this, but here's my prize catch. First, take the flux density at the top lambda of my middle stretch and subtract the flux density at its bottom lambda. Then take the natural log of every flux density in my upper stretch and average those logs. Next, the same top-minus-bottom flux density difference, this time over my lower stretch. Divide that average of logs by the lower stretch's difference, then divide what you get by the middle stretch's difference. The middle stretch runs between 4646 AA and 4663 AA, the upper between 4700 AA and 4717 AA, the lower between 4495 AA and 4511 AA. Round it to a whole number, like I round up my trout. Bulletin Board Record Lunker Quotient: -6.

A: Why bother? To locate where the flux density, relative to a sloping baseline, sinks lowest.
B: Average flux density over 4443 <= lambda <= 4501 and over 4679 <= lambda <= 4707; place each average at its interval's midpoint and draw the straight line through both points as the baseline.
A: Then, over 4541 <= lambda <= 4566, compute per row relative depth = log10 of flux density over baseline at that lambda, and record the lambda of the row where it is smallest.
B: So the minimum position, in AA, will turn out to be 4549.98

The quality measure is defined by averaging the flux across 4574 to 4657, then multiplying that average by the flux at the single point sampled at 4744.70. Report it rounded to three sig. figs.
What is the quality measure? 128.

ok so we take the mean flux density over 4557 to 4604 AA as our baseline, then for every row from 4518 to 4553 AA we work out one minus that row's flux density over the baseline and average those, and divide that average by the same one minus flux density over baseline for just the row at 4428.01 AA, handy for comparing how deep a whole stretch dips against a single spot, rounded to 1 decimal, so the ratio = 0.7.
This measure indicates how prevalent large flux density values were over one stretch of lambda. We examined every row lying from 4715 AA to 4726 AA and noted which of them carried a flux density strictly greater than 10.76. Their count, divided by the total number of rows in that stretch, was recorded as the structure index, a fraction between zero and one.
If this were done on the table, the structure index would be 1.0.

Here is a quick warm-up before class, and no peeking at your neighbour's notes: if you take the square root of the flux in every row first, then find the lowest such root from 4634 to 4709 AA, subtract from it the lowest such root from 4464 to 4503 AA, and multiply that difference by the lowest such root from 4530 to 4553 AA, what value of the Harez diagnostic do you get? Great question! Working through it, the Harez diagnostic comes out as 0.1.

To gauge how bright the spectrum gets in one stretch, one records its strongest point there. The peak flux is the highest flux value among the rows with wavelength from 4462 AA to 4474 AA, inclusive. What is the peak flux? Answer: 11.29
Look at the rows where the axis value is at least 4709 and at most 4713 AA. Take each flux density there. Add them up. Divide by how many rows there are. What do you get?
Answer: 10.9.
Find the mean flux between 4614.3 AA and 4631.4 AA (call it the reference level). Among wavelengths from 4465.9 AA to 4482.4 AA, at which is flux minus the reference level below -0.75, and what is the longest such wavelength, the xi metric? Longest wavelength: 4481.35 AA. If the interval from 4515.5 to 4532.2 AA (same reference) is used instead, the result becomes 4531.16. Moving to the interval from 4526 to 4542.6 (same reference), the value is 4541.60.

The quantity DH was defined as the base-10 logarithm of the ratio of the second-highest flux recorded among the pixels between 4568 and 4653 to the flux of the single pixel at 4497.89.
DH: 0.056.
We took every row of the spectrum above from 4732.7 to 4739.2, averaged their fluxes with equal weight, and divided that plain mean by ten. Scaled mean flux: 1.07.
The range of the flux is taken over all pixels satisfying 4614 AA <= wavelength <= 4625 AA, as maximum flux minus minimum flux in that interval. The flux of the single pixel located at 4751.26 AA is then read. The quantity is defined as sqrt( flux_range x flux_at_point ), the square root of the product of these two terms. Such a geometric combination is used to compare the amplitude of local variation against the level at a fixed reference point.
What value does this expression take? 5.5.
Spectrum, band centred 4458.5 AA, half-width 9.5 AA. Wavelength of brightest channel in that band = 4466.93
